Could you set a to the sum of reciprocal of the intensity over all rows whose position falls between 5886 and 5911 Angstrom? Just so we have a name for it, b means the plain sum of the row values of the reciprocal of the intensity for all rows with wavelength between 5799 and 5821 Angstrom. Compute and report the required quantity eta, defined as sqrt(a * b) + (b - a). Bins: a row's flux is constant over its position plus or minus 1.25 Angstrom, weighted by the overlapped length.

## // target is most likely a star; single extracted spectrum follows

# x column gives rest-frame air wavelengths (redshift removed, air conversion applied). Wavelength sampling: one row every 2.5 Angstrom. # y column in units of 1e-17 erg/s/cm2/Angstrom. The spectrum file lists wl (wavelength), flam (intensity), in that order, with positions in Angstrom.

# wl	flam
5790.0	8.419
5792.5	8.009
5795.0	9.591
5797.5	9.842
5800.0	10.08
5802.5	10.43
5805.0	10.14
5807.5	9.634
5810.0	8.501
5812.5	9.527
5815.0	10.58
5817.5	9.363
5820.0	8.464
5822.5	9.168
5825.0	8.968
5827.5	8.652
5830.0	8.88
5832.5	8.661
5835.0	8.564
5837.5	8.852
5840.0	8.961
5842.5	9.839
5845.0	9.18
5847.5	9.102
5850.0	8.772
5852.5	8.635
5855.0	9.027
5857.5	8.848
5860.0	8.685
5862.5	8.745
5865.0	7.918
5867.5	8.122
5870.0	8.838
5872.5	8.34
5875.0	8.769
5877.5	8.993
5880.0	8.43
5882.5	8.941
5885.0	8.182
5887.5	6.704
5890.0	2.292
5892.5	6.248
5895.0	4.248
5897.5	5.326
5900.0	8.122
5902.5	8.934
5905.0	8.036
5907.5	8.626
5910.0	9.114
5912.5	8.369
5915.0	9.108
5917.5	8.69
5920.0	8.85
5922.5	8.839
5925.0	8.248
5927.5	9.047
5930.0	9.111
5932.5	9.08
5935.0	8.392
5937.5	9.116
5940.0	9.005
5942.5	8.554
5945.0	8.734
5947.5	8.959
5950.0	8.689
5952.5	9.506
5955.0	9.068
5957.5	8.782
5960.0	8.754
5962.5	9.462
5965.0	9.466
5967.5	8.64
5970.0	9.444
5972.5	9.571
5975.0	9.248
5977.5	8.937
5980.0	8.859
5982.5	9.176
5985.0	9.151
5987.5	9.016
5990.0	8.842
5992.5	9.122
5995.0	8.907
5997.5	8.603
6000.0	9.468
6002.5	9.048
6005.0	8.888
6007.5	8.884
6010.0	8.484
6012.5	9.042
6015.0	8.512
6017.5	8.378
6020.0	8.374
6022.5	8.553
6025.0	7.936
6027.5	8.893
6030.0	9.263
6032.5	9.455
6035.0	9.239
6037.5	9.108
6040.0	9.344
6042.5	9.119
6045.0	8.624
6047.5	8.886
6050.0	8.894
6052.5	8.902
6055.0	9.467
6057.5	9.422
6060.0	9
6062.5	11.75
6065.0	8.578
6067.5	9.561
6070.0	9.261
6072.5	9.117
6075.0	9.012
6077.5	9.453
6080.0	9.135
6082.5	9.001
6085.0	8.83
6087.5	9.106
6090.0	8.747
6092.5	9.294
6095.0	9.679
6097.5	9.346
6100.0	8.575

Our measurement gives 0.5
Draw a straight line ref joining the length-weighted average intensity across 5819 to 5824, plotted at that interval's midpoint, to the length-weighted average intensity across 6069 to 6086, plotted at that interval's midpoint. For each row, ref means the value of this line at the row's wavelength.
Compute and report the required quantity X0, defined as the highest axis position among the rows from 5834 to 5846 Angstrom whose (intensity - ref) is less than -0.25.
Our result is 5835.0 Angstrom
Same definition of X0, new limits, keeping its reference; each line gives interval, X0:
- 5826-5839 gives 5835.0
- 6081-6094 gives 6090.0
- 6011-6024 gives 6022.5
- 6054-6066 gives 6065.0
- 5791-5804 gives 5792.5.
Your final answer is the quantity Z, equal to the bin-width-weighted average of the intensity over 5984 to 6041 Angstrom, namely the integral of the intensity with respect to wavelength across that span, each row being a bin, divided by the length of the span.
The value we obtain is 8.89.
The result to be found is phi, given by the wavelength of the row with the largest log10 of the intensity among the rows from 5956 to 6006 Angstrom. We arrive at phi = 5972.5 Angstrom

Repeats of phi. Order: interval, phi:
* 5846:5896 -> 5847.5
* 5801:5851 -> 5815.0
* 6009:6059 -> 6055.0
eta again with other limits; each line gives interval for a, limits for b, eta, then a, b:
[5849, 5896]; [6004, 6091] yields 4.4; 2.7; 3.9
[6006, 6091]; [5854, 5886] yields 0.1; 3.8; 1.5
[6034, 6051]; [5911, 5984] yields 4.1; 0.8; 3.2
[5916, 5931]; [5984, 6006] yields 1.1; 0.7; 1.0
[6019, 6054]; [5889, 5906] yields 1.3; 1.6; 1.4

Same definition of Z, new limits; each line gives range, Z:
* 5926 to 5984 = 9.02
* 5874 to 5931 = 7.87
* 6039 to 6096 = 9.22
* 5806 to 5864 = 9.03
